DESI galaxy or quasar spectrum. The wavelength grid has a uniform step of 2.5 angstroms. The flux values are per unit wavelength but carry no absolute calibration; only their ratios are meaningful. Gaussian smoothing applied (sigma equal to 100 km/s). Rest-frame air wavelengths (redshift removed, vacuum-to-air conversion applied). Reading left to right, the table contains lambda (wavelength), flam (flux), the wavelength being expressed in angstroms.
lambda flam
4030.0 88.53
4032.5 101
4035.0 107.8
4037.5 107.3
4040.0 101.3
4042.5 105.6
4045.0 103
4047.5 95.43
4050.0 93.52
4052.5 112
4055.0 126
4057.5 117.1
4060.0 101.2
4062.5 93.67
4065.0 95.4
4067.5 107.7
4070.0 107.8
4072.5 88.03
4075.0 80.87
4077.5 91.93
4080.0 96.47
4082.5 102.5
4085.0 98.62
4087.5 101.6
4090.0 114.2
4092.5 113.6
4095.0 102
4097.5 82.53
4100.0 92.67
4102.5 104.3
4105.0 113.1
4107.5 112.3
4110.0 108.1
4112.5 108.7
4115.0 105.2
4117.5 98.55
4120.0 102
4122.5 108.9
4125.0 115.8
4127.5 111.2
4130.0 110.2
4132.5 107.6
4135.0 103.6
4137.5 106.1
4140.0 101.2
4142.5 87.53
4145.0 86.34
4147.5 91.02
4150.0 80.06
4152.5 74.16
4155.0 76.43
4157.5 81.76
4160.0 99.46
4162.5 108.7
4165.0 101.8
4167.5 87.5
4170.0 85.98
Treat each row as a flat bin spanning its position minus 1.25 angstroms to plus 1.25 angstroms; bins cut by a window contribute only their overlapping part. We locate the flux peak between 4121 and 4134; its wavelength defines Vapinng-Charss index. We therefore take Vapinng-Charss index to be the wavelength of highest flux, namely 4125.0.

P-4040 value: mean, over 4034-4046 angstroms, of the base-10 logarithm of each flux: 2.021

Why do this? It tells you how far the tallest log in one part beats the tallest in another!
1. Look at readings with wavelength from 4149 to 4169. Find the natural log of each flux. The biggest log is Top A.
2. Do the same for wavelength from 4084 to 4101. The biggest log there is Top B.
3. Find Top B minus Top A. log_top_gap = 0.049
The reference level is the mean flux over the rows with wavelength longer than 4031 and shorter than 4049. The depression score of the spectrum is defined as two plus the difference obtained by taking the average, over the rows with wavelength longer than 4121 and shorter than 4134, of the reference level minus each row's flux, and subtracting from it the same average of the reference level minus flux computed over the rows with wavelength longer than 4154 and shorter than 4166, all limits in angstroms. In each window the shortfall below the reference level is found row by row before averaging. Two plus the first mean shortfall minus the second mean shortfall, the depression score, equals -15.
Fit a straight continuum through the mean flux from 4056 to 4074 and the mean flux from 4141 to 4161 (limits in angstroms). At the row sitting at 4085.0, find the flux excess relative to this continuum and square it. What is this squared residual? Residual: 1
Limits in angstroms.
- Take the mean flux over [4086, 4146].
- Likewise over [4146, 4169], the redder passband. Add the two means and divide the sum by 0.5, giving 386.1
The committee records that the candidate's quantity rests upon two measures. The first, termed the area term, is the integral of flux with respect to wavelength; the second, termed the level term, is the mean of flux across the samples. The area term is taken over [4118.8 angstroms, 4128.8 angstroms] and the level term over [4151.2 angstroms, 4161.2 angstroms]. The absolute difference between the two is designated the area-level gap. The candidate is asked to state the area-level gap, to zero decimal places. 1012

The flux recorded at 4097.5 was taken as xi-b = 82.53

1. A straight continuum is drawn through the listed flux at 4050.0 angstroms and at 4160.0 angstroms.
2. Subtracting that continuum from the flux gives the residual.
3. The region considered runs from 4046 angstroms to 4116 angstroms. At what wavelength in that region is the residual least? 4075.0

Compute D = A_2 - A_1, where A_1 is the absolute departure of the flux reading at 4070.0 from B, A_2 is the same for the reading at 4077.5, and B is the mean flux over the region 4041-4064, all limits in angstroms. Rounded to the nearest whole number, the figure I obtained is 11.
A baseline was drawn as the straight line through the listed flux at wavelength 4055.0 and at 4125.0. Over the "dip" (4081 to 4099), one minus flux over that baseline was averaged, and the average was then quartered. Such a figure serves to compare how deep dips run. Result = 0.039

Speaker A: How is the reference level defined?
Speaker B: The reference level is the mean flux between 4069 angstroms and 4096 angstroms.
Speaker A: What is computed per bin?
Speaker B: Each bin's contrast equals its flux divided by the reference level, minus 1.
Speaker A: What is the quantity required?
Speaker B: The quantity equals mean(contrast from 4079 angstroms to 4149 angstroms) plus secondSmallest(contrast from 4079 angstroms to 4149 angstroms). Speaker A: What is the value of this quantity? -0.10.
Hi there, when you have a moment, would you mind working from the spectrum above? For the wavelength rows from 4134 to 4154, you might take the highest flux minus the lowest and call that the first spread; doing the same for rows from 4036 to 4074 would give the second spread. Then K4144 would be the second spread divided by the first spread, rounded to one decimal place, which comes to 1.2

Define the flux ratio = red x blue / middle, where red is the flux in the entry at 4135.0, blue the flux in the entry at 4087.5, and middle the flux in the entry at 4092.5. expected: 93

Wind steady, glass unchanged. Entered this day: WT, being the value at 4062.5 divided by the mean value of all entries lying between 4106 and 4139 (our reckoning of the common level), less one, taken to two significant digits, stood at -0.13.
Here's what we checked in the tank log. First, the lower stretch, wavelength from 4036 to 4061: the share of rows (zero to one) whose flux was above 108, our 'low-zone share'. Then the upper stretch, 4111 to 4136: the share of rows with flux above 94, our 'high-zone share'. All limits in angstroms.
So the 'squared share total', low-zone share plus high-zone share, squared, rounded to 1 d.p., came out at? 1.7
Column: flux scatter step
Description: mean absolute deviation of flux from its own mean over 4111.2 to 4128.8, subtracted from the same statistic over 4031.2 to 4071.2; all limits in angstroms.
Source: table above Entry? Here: 2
